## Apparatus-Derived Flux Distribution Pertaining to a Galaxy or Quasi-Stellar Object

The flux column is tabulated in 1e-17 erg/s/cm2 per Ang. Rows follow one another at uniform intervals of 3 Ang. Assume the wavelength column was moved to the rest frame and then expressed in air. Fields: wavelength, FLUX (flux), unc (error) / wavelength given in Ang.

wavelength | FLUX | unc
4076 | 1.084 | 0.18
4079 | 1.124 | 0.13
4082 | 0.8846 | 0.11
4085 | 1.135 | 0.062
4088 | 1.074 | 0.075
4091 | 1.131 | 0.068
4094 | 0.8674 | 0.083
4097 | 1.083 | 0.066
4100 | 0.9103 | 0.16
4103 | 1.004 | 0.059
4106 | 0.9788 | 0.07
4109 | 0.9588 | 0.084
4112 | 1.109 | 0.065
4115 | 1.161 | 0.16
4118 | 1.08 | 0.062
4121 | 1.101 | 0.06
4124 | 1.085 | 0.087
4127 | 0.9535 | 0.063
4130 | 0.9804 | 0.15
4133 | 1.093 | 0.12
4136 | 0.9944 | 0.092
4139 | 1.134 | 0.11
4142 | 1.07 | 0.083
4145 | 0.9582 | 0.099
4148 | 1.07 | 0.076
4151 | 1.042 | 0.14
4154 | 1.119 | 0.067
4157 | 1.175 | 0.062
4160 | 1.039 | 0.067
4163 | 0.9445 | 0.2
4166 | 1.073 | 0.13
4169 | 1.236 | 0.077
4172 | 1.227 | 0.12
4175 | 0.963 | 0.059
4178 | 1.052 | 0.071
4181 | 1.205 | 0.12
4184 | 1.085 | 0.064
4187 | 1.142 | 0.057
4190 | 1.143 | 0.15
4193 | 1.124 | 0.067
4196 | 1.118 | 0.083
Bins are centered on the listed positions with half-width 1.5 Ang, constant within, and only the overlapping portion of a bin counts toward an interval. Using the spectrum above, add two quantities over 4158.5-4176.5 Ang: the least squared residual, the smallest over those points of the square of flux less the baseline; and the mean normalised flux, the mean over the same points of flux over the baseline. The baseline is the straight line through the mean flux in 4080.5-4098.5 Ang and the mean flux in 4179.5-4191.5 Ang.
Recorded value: 0.965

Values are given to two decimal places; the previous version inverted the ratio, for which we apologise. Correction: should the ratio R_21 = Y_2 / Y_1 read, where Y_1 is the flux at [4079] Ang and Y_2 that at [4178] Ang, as 0.94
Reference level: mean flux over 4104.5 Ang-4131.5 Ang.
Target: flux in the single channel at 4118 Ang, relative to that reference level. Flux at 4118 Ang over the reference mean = 1.03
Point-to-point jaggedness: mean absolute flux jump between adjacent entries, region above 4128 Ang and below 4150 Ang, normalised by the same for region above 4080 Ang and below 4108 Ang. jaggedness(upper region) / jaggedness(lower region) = 0.75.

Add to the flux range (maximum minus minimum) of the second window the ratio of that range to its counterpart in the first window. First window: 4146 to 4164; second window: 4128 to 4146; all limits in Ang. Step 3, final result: 0.9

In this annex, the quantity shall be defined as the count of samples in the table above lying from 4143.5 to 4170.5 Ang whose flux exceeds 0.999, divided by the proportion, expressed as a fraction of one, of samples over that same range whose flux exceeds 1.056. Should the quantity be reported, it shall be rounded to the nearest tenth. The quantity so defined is 12.6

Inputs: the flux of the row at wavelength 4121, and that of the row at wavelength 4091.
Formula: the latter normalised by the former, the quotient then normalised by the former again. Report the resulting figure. 0.93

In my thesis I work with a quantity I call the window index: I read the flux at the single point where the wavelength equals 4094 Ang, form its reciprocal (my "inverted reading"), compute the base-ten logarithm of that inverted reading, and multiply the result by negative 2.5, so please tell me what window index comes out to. -0.154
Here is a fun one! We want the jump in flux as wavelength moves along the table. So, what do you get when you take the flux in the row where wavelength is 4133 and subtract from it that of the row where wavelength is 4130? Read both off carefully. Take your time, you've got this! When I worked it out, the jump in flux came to 0.11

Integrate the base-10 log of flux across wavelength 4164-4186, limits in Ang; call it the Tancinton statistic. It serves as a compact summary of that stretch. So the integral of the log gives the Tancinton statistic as 1.0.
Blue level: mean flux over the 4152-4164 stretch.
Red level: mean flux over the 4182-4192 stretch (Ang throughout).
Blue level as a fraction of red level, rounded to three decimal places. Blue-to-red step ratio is 0.952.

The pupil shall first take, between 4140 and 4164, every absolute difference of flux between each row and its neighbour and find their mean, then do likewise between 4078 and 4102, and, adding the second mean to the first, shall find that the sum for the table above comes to 0.27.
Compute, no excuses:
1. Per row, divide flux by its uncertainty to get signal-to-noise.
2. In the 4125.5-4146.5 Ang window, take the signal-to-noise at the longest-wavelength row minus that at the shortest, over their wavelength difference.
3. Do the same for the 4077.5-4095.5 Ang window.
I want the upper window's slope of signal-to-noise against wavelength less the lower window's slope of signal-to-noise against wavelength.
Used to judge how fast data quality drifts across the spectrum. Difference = -0.42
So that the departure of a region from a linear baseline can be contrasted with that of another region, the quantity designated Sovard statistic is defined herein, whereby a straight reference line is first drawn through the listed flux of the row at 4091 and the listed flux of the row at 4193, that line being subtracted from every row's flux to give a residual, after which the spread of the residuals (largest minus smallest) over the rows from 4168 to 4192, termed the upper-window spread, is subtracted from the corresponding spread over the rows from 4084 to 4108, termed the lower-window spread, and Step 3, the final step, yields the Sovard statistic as -0.01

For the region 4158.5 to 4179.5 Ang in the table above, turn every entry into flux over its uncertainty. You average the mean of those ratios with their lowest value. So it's 8.5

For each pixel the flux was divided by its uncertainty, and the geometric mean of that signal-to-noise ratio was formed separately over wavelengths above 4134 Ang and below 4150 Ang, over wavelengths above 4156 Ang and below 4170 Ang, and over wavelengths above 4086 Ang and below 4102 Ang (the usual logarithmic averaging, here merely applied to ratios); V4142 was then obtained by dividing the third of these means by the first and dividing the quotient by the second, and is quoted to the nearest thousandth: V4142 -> 0.092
